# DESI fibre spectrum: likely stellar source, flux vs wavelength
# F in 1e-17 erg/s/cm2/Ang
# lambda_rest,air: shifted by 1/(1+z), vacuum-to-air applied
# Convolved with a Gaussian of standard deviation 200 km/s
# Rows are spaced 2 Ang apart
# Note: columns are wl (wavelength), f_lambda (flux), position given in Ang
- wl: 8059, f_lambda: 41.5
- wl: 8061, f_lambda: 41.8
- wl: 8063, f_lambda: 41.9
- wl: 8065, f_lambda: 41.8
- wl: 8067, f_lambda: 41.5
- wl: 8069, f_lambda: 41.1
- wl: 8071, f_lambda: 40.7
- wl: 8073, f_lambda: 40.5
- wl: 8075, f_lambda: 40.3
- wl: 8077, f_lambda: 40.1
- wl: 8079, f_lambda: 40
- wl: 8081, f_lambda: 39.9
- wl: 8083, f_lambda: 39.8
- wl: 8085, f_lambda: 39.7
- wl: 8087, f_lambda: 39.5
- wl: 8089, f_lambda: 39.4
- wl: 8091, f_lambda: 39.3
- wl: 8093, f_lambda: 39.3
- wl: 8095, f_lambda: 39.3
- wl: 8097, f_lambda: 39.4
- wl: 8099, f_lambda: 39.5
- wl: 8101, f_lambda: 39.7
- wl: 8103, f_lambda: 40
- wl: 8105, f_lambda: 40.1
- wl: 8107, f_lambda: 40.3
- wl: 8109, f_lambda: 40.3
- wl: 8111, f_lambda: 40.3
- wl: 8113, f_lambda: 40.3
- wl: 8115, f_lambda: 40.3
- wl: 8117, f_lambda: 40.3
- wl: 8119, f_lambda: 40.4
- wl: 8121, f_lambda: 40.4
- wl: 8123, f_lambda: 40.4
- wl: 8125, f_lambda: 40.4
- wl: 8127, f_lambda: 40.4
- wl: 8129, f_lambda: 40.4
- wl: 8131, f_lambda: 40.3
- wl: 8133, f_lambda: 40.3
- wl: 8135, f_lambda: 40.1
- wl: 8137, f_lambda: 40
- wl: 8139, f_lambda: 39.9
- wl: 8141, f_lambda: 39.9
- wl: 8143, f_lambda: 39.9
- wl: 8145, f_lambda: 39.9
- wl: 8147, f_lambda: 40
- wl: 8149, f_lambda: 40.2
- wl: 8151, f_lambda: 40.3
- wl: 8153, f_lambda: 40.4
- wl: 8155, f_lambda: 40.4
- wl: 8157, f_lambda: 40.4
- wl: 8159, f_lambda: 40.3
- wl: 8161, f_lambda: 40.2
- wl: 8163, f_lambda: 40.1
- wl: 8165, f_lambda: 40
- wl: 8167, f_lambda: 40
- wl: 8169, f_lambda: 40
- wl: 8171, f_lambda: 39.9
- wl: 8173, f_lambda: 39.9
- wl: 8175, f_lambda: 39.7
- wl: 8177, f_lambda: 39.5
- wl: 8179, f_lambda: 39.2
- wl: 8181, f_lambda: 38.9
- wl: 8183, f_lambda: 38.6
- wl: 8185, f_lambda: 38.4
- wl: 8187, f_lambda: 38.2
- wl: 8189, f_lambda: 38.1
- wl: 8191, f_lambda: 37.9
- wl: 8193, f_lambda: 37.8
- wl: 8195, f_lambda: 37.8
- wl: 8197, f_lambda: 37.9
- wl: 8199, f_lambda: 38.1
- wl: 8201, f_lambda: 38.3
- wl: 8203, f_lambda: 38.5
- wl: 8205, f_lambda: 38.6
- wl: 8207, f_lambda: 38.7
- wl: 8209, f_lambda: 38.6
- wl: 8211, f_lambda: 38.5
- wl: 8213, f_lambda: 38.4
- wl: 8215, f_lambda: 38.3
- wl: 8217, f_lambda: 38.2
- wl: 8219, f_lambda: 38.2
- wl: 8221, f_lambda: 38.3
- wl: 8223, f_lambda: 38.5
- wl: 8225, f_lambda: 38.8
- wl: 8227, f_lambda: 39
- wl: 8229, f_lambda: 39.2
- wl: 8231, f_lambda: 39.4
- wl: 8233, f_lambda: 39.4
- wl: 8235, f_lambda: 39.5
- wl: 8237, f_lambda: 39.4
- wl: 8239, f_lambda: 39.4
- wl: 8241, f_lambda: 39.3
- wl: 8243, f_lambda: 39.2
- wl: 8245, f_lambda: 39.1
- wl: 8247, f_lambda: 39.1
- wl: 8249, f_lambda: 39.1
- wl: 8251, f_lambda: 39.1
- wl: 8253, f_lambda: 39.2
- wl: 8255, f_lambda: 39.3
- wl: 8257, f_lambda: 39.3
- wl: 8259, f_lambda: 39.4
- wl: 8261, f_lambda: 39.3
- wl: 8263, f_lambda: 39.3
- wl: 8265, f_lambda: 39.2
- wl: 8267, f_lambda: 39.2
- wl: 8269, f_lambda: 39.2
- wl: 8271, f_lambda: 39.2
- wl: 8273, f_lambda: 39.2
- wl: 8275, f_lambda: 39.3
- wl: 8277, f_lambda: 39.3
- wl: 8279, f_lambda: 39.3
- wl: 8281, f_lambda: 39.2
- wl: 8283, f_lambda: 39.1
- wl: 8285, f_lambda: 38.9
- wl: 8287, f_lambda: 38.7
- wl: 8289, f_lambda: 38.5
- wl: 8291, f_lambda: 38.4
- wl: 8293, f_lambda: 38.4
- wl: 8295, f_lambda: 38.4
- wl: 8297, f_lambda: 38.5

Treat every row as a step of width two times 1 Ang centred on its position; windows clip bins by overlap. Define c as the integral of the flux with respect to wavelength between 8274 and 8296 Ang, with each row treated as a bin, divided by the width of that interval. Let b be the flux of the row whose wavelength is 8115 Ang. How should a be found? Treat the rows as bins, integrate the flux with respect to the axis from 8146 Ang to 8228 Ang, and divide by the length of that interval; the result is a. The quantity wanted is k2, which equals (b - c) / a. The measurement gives 0.037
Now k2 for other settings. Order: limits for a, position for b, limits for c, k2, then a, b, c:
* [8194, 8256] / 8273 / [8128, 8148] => -0.022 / 38.8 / 39.2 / 40.1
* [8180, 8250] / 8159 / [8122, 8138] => 0.000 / 38.6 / 40.3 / 40.3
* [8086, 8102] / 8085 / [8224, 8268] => 0.012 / 39.4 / 39.7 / 39.2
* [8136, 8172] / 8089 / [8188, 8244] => 0.020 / 40.1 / 39.4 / 38.6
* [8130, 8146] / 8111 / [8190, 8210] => 0.052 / 40.0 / 40.3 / 38.2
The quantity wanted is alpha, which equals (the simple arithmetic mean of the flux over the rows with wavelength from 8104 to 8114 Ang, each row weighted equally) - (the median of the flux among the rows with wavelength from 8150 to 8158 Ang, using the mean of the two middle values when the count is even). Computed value -0.1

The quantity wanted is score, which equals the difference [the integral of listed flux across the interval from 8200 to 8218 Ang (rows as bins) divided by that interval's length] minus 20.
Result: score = 18.46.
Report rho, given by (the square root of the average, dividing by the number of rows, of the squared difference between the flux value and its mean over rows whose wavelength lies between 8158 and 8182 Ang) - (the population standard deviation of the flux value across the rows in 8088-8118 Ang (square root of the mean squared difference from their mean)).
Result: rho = -0.03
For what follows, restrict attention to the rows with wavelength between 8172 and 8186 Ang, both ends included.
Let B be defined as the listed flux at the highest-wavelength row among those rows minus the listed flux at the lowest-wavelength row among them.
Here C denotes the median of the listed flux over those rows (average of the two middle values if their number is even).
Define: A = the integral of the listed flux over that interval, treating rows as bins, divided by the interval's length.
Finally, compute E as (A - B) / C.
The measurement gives 1.04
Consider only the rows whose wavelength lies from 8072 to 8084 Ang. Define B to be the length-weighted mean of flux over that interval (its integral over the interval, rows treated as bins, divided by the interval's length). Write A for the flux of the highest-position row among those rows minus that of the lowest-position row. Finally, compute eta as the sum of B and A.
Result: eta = 39.4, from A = -0.70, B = 40.1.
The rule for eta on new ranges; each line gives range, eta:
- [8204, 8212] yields 38.5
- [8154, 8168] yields 39.8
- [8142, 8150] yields 40.3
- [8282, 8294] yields 38.0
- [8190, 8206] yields 38.8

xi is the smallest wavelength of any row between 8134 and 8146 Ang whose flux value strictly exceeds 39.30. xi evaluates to 8135 Ang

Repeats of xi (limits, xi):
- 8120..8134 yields 8121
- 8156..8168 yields 8157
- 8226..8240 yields 8231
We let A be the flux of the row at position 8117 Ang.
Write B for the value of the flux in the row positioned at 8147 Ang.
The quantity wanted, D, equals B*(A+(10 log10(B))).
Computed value 2253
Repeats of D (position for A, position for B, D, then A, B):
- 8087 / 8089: 2185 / 39.5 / 39.4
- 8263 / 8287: 2135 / 39.3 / 38.7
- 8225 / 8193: 2063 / 38.8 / 37.8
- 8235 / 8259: 2185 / 39.5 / 39.4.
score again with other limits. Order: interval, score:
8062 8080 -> 20.88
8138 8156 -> 20.10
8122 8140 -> 20.24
